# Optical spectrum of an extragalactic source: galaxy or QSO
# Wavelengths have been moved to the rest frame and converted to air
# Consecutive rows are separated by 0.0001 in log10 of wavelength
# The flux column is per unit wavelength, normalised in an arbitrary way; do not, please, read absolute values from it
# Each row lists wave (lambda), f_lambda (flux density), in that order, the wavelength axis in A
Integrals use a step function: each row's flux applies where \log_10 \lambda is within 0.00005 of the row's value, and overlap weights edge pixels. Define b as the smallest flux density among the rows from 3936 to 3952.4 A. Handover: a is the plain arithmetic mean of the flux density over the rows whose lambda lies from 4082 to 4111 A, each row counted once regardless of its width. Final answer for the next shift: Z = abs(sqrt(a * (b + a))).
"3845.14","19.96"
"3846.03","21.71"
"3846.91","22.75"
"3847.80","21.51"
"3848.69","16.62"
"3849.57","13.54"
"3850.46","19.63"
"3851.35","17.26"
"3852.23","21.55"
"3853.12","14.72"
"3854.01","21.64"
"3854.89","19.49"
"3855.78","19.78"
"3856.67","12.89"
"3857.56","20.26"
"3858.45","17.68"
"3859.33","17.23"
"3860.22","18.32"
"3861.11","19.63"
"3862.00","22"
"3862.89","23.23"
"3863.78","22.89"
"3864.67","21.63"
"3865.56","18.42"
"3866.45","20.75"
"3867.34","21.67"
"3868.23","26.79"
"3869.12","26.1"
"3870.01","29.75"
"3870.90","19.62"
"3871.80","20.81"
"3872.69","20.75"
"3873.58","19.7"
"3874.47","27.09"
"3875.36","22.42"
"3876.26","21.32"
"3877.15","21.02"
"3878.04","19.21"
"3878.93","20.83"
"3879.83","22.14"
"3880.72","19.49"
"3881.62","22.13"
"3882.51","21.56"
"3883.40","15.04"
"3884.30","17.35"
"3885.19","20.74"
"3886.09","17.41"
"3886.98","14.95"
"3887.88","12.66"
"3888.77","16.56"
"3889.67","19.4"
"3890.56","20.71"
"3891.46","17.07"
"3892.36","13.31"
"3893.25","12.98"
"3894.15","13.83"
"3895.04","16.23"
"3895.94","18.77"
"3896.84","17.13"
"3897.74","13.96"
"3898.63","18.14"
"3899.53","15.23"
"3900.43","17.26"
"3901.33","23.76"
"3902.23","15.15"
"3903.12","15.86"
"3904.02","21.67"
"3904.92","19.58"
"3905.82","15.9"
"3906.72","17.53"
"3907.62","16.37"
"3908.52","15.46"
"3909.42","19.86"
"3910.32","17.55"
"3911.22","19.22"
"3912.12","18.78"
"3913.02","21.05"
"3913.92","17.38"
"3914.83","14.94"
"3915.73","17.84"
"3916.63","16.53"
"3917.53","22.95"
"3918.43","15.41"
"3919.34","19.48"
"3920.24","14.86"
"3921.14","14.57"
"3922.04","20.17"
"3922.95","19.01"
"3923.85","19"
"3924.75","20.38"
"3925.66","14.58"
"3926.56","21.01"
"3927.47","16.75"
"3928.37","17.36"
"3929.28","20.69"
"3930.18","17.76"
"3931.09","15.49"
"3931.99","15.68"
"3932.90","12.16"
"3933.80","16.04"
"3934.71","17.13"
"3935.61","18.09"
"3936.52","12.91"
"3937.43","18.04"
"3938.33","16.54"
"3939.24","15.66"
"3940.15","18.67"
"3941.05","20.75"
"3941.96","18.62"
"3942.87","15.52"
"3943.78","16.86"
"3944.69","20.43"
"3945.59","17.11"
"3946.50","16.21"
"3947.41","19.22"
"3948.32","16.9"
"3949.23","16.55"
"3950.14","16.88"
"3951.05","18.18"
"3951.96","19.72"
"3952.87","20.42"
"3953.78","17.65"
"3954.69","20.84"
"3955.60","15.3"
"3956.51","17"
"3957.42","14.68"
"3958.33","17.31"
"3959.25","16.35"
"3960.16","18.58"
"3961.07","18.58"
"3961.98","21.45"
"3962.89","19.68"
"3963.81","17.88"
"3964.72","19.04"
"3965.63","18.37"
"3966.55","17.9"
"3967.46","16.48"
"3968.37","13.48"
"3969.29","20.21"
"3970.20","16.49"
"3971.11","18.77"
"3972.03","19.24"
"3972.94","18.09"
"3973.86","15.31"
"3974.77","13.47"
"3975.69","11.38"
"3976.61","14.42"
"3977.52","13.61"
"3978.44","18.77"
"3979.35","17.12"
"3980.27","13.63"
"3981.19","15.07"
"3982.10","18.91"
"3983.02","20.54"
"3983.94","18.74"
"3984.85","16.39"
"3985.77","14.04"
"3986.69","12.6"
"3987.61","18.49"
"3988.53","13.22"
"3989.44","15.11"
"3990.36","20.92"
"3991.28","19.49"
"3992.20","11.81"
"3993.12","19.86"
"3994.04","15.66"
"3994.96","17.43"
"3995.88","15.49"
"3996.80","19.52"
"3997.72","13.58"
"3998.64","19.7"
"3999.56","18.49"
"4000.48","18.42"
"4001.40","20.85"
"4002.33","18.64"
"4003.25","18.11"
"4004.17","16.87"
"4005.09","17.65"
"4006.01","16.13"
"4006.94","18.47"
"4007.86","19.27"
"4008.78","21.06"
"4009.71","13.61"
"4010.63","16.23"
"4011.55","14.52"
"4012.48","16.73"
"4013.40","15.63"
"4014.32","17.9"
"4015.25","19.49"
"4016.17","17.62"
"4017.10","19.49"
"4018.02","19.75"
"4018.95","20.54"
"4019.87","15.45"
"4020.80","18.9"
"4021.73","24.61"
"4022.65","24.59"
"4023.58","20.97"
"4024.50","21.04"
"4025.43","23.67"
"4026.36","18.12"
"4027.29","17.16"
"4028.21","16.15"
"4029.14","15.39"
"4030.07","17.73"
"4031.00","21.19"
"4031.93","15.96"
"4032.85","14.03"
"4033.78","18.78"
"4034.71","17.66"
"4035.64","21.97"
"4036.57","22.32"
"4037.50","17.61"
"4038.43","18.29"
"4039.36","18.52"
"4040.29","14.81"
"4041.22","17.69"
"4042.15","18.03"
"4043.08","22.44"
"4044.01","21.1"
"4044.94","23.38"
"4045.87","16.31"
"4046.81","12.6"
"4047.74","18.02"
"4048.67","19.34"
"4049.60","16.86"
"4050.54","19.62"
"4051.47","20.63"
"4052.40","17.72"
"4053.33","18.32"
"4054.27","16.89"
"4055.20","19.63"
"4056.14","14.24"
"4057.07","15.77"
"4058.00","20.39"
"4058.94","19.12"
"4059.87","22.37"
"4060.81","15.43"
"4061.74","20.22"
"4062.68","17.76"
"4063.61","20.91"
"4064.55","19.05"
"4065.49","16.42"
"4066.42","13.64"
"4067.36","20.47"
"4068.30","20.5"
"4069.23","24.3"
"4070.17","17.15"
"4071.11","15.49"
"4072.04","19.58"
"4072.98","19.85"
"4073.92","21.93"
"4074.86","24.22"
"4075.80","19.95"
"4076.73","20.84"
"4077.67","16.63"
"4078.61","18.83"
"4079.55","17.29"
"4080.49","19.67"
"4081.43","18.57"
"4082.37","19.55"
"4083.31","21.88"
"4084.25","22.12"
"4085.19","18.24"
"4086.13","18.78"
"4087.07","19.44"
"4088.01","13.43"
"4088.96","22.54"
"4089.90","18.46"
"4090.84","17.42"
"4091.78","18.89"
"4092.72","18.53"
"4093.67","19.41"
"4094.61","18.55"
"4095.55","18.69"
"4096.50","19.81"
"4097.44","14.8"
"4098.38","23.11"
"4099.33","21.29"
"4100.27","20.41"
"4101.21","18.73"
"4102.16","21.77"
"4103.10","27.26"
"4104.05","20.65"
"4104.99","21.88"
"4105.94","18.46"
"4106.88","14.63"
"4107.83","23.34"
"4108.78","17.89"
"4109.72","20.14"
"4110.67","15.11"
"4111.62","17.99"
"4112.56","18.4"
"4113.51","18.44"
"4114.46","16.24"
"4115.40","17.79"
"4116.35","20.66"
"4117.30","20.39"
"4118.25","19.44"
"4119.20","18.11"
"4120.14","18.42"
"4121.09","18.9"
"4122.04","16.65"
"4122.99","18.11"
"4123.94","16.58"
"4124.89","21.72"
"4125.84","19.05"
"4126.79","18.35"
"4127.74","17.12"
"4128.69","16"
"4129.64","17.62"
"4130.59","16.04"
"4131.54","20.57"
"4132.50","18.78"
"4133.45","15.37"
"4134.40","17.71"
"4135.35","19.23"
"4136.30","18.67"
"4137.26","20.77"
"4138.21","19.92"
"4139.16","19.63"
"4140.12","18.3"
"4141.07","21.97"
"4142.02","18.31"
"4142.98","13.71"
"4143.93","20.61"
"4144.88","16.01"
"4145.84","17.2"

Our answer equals 25.2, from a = 19.5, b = 12.91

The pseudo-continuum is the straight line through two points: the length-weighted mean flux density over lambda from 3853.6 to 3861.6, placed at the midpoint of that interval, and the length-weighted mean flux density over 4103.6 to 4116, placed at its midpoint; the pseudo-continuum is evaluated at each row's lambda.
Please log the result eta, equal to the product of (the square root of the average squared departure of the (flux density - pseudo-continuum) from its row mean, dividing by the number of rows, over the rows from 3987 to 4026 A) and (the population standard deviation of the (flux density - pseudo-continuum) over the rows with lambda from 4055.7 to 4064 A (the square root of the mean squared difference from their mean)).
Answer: 8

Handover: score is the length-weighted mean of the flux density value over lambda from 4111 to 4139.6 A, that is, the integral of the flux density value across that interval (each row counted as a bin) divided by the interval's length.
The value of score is 18.4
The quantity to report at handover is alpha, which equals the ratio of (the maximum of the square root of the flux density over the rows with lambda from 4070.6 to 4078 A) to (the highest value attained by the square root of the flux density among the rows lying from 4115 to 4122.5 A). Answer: 1.08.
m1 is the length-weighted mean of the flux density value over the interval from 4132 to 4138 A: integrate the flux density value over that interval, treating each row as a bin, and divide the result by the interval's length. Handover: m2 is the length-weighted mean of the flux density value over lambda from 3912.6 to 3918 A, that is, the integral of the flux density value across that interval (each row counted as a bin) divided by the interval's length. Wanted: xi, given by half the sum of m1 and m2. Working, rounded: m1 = 18.5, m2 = 18.4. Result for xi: 18.4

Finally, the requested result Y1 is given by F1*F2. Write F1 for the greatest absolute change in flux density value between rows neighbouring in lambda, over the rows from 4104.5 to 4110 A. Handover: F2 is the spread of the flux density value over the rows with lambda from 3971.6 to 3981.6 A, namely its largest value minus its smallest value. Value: 68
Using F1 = 8.7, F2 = 8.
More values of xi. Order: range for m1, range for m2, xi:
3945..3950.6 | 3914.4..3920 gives 17.5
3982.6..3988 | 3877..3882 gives 18.8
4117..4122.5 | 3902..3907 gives 18.2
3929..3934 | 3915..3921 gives 16.9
